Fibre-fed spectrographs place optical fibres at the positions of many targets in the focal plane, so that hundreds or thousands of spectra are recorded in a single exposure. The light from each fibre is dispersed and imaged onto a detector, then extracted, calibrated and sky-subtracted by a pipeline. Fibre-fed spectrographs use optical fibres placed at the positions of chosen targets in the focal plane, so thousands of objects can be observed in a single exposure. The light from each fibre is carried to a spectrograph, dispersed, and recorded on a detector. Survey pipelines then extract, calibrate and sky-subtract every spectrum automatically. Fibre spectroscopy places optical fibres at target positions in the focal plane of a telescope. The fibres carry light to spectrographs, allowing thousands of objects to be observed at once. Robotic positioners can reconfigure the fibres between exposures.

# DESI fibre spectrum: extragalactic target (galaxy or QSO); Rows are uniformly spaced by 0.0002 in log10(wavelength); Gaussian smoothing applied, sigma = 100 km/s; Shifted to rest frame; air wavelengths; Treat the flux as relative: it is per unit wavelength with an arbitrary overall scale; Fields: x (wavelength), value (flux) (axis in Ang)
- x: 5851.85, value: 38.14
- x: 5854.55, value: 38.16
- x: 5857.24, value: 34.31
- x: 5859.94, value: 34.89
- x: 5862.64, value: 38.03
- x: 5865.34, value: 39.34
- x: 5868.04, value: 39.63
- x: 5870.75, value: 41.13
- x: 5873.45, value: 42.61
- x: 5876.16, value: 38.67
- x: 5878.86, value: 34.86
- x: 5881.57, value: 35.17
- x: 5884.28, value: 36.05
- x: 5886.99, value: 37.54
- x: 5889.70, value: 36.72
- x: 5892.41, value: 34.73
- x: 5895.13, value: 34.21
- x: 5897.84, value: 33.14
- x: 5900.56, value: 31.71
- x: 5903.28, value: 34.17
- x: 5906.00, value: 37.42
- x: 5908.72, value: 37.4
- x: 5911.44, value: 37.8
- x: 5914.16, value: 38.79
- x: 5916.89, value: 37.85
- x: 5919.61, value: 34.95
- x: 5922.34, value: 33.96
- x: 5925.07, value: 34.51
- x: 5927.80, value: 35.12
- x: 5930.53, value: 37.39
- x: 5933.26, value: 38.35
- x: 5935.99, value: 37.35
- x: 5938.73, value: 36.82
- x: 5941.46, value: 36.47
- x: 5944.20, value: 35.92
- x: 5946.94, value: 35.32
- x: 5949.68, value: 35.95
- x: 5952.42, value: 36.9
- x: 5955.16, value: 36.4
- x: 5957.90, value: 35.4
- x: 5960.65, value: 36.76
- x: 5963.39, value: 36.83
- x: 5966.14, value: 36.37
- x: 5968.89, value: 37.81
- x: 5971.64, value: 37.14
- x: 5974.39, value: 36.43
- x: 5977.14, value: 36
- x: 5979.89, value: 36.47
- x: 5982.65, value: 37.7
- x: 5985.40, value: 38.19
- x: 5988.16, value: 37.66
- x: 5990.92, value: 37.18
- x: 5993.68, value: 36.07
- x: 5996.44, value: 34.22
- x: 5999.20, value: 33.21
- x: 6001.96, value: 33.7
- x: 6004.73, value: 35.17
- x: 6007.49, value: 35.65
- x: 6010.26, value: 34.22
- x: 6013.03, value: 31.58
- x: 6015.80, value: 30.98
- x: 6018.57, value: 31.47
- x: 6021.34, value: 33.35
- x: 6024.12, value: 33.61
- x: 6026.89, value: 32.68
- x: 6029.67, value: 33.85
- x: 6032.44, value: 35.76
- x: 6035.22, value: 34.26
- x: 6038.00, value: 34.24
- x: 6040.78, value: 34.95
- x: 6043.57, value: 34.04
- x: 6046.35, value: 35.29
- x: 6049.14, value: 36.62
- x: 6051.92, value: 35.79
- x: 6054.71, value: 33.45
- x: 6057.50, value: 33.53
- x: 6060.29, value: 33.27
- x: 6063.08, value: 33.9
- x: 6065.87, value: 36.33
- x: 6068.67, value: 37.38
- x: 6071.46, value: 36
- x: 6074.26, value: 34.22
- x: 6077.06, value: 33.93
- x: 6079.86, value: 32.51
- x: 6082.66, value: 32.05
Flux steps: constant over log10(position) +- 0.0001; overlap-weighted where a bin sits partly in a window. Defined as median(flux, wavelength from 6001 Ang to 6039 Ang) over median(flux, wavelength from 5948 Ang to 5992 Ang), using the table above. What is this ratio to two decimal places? 0.92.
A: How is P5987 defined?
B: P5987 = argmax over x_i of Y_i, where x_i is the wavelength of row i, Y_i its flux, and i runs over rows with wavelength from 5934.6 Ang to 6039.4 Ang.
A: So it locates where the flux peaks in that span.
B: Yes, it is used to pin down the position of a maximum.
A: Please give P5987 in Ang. 5985.40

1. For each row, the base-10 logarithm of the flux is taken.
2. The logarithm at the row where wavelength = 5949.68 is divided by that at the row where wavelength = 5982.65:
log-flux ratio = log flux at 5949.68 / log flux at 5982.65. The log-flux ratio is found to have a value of 0.99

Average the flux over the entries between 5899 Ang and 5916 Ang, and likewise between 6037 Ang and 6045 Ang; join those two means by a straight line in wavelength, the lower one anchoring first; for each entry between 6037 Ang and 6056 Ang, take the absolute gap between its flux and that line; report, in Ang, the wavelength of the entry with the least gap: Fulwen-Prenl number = 6038.00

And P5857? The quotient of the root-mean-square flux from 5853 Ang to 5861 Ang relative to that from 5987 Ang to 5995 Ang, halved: 0.48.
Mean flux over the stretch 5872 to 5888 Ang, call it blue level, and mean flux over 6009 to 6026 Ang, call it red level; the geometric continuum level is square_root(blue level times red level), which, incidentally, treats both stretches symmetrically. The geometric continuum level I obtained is 34.9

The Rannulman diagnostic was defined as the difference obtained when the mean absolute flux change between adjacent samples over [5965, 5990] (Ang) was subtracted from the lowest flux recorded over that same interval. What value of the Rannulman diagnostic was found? 35.3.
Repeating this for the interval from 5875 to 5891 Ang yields 33.4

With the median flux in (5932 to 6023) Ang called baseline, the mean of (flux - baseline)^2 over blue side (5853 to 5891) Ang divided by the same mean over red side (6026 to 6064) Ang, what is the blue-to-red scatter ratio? 1.5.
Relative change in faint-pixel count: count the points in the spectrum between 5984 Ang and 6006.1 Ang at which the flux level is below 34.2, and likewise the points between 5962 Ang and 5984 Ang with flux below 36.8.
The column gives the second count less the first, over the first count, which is 1.0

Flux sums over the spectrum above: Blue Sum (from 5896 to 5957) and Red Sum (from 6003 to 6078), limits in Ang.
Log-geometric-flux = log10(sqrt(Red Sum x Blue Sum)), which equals 2.93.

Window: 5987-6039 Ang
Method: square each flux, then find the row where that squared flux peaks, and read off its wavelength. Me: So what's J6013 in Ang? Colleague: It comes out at 5988.16 Ang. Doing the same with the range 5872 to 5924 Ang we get 5873.45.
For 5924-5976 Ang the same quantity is 5933.26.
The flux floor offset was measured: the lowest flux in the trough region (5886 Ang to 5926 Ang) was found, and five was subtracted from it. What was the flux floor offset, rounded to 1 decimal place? 26.7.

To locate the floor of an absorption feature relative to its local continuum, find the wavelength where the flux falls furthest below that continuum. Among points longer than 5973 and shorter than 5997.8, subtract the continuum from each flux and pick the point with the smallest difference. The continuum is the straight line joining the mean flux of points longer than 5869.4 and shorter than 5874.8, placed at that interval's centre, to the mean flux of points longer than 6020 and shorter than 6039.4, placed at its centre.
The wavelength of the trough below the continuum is 5996.44 Ang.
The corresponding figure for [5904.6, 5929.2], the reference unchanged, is 5922.34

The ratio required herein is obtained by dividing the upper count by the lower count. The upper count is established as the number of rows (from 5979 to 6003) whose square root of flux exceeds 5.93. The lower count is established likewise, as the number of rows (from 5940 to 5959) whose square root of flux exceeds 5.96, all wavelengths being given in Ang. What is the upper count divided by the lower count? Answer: 1.2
